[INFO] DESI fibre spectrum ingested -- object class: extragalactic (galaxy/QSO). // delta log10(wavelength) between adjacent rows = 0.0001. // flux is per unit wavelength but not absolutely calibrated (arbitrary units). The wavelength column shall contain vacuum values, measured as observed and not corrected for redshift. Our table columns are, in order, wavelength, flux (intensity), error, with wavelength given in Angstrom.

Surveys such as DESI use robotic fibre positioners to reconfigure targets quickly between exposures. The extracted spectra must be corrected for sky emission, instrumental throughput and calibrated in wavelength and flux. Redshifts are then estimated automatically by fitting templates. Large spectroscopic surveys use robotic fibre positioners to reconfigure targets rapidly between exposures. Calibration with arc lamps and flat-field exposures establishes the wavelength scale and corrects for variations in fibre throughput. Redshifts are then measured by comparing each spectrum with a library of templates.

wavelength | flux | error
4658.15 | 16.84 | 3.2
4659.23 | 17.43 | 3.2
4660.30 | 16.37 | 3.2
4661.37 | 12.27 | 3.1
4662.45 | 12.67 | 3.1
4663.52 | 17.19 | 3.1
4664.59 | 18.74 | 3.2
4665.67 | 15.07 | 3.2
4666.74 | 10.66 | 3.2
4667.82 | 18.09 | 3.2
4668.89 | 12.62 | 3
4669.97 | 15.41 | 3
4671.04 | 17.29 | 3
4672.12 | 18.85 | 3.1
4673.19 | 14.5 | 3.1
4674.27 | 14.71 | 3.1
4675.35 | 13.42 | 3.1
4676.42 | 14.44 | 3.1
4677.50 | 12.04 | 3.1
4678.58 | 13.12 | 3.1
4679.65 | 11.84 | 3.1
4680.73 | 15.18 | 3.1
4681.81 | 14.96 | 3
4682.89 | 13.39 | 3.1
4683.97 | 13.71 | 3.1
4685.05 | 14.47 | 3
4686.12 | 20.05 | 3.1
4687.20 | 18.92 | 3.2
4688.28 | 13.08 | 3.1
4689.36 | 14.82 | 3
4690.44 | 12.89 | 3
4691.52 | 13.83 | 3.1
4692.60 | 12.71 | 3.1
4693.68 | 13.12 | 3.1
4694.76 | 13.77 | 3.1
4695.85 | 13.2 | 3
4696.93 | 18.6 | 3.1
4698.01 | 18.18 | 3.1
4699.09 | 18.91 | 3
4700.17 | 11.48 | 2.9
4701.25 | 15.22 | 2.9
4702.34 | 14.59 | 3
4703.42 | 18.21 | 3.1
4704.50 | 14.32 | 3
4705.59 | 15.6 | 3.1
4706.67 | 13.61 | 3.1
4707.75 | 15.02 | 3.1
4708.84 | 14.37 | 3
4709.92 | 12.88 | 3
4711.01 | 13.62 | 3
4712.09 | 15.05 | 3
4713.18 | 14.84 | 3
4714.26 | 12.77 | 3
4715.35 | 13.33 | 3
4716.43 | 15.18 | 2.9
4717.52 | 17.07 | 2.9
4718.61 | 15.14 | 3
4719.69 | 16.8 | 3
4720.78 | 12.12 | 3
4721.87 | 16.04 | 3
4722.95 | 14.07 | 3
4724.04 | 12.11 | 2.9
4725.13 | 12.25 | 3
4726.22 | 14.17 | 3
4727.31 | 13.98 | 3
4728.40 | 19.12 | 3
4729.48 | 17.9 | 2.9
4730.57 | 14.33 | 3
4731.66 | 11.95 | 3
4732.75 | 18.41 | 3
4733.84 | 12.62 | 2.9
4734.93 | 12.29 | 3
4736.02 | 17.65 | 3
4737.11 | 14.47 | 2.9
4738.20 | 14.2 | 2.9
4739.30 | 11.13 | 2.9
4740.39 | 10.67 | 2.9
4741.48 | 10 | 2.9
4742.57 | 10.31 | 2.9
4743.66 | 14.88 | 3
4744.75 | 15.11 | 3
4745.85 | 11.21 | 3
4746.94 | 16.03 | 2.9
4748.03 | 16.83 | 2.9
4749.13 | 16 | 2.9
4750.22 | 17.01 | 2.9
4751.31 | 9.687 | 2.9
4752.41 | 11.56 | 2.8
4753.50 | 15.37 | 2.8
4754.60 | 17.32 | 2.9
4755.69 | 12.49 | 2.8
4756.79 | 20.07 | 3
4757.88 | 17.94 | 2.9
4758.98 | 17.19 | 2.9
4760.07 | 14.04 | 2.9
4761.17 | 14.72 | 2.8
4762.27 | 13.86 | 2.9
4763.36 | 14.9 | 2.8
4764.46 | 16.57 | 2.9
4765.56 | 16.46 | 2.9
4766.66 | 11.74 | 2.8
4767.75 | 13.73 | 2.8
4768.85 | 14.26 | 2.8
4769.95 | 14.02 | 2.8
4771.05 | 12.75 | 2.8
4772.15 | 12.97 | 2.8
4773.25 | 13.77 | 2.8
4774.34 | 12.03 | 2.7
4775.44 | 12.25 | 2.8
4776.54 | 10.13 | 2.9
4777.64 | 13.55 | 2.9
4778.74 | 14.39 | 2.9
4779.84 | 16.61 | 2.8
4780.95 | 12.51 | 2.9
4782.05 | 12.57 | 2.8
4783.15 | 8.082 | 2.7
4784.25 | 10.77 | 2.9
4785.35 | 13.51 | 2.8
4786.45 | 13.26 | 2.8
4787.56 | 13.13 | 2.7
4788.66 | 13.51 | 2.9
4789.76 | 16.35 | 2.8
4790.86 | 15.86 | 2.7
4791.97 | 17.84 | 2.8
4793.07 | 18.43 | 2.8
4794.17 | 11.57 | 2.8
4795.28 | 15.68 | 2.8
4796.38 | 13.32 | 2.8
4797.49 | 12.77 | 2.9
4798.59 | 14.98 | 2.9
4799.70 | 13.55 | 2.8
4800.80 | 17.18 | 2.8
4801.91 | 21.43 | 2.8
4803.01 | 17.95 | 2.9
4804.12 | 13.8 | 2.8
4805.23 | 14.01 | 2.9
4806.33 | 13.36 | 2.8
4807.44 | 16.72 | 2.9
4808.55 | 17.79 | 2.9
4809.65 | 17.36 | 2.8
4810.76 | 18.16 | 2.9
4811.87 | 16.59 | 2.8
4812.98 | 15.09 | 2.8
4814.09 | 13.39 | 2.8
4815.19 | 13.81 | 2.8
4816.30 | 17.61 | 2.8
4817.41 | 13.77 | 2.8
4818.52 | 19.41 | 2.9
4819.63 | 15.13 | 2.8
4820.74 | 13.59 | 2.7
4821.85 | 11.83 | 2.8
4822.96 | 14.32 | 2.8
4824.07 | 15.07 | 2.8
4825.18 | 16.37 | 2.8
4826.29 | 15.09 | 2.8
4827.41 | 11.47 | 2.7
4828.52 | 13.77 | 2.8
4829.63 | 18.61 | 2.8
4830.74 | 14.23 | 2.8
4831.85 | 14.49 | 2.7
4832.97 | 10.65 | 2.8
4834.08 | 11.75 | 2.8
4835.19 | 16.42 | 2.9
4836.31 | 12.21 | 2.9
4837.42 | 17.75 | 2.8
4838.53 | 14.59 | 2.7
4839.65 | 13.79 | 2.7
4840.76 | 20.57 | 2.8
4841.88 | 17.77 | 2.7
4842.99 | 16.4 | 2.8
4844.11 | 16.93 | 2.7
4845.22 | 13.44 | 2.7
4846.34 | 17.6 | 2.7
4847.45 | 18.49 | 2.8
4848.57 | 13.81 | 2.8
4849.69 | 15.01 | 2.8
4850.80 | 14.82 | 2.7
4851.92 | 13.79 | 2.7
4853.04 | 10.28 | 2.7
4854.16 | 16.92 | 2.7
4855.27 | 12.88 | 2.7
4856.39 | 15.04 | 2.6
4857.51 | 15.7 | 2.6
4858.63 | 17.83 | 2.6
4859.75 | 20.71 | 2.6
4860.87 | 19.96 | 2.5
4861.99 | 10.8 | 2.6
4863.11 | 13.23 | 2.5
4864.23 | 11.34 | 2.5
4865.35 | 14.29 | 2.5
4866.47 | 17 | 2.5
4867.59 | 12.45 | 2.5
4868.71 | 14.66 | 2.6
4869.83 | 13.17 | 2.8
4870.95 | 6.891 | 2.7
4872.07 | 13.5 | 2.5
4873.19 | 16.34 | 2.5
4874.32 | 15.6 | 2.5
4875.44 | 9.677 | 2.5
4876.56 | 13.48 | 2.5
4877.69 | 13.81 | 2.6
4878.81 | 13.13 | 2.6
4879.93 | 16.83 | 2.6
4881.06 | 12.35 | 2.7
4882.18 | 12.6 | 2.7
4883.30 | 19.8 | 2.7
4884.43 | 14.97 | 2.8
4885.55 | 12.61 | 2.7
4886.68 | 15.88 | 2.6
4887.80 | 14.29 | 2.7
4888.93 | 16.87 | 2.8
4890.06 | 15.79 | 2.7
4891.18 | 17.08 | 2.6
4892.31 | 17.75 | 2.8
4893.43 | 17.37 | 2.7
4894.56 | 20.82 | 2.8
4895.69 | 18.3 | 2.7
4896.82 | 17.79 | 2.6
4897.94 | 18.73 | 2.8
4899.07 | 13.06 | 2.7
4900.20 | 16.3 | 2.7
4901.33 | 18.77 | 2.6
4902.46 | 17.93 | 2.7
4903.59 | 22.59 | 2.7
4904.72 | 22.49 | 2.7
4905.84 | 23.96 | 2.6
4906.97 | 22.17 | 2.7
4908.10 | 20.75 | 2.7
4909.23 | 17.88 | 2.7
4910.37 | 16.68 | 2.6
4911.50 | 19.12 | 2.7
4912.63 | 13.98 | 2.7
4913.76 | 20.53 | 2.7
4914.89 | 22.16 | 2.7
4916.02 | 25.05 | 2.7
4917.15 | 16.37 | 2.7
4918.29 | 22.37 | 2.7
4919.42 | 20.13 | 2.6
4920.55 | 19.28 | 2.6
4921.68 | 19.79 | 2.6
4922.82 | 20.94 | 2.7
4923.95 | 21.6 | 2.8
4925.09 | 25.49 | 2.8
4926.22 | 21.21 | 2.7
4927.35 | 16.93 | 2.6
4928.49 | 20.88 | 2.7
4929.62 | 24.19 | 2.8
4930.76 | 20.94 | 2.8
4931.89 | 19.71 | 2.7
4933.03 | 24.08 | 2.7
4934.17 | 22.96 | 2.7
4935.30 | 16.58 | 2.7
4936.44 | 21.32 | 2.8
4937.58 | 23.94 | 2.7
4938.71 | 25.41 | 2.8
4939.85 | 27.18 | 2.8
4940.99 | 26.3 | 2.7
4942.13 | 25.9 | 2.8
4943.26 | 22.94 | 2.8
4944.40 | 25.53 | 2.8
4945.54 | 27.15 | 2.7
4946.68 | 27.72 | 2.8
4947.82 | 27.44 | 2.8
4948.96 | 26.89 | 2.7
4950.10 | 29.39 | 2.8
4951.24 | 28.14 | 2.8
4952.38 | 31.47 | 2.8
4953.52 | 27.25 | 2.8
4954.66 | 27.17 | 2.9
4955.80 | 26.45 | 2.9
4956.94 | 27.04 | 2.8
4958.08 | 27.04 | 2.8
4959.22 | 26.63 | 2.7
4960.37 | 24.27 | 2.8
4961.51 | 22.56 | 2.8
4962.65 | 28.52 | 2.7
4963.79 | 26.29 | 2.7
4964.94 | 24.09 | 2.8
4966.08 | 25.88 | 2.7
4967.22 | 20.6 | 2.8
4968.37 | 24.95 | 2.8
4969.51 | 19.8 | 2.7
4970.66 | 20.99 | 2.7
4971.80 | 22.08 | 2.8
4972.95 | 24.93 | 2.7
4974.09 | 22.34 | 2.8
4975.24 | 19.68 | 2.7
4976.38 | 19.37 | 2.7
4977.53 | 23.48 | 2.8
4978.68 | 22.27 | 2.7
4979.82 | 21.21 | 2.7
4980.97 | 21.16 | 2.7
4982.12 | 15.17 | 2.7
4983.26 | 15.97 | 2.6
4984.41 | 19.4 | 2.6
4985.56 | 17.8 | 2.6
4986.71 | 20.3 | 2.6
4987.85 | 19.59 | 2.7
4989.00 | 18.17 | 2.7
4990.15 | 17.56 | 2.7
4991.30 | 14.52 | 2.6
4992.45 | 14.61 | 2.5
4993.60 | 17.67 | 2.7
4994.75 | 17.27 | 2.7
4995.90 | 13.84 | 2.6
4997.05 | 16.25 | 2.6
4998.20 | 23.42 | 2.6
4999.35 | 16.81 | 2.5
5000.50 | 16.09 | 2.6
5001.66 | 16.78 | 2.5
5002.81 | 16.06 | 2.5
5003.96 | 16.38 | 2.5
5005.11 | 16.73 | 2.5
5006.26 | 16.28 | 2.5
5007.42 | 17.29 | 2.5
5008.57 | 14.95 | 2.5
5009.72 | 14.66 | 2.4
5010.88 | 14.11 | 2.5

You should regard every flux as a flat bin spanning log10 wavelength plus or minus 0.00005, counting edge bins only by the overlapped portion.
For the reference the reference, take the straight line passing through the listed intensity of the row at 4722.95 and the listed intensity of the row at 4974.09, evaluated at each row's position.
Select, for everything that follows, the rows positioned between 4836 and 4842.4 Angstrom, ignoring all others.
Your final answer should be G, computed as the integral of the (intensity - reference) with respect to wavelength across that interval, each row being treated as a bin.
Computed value -11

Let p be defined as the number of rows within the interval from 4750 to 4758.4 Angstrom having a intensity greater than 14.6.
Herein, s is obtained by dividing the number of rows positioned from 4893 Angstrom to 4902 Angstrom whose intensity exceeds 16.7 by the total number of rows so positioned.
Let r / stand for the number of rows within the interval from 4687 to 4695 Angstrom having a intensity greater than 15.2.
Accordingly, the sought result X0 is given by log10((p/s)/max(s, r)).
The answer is 0.82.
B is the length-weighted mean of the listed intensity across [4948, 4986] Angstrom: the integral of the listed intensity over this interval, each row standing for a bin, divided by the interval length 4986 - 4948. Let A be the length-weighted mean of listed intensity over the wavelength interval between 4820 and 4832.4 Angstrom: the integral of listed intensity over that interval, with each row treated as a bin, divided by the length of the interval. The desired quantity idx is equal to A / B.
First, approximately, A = 14.45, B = 24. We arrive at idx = 0.61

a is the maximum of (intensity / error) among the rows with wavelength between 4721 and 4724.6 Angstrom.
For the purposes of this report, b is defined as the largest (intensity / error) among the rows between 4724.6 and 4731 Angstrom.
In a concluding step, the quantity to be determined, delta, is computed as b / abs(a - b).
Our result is 6.2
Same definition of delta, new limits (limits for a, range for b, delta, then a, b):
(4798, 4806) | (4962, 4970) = 3.6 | 7.7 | 10.6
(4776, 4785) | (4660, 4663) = 6.3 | 5.9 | 5.1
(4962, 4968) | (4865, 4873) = 1.8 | 10.6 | 6.8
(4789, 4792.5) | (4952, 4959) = 2.3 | 6.4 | 11.2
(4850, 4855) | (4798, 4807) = 5.5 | 6.3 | 7.7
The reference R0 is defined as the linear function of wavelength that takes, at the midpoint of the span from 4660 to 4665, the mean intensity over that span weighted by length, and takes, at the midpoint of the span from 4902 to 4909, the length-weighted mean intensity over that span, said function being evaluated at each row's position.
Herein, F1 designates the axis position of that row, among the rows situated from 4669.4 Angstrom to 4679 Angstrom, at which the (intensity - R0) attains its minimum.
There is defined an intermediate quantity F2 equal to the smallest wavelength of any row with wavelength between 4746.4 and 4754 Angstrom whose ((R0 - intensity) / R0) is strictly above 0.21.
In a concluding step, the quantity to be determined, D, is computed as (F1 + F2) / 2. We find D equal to 4714.4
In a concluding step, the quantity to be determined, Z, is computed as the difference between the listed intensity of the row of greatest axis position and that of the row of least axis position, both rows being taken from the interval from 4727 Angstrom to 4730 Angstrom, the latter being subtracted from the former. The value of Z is 3.9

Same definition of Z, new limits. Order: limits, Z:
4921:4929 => 1.1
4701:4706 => 0.4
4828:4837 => -1.6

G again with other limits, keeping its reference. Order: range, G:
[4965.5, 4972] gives 2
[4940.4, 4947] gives 30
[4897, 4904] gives -15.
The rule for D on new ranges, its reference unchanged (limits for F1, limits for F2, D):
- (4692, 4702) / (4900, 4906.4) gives 4800.2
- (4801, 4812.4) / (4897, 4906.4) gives 4852.7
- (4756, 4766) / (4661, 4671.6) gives 4714.5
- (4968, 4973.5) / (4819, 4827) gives 4894.6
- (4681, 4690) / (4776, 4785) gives 4732.4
